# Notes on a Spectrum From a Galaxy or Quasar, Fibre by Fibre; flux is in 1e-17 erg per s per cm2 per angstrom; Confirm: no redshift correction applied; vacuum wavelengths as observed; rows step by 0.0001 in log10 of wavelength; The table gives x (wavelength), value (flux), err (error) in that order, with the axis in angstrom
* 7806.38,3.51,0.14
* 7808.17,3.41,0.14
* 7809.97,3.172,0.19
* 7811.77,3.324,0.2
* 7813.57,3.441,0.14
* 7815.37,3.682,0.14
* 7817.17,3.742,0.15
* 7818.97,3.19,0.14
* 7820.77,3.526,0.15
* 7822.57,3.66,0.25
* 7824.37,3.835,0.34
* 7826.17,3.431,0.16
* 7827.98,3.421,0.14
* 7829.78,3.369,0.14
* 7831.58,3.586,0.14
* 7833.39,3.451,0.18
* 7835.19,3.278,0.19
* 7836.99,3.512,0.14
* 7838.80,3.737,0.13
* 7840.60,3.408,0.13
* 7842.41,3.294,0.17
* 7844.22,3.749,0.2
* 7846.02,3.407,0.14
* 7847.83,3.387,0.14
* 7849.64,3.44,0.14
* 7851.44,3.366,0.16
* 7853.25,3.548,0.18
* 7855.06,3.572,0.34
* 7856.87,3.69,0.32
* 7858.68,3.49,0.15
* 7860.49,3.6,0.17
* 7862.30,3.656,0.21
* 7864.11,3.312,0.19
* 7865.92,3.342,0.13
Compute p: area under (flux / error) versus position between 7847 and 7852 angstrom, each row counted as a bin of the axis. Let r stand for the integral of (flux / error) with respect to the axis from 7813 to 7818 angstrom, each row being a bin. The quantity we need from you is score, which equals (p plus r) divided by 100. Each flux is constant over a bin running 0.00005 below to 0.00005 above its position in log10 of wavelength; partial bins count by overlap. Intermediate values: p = 117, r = 127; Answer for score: 2.44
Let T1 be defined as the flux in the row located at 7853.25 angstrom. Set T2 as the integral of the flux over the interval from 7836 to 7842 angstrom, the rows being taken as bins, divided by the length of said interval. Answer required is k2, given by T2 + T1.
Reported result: 7.1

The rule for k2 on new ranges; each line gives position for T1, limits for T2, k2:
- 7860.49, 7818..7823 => 7.0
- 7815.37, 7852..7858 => 7.3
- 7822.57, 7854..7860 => 7.2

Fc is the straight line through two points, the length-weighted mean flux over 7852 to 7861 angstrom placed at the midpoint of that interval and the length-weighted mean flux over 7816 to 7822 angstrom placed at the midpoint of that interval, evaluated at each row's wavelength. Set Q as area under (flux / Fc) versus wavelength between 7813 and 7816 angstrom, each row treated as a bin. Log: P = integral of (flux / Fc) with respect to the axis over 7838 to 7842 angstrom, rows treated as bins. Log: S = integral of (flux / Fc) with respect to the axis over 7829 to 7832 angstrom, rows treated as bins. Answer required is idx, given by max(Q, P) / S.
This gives 1.35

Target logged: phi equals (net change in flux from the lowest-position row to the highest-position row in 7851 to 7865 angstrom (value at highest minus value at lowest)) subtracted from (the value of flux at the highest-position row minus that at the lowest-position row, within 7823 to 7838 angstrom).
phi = -0.3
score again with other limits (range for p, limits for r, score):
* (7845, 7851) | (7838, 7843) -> 2.69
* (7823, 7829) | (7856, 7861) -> 2.05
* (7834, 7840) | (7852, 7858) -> 2.30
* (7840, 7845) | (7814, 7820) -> 2.54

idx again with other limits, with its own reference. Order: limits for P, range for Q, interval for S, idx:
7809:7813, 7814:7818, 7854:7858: 1.04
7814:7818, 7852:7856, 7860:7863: 1.38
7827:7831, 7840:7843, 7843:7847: 0.97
